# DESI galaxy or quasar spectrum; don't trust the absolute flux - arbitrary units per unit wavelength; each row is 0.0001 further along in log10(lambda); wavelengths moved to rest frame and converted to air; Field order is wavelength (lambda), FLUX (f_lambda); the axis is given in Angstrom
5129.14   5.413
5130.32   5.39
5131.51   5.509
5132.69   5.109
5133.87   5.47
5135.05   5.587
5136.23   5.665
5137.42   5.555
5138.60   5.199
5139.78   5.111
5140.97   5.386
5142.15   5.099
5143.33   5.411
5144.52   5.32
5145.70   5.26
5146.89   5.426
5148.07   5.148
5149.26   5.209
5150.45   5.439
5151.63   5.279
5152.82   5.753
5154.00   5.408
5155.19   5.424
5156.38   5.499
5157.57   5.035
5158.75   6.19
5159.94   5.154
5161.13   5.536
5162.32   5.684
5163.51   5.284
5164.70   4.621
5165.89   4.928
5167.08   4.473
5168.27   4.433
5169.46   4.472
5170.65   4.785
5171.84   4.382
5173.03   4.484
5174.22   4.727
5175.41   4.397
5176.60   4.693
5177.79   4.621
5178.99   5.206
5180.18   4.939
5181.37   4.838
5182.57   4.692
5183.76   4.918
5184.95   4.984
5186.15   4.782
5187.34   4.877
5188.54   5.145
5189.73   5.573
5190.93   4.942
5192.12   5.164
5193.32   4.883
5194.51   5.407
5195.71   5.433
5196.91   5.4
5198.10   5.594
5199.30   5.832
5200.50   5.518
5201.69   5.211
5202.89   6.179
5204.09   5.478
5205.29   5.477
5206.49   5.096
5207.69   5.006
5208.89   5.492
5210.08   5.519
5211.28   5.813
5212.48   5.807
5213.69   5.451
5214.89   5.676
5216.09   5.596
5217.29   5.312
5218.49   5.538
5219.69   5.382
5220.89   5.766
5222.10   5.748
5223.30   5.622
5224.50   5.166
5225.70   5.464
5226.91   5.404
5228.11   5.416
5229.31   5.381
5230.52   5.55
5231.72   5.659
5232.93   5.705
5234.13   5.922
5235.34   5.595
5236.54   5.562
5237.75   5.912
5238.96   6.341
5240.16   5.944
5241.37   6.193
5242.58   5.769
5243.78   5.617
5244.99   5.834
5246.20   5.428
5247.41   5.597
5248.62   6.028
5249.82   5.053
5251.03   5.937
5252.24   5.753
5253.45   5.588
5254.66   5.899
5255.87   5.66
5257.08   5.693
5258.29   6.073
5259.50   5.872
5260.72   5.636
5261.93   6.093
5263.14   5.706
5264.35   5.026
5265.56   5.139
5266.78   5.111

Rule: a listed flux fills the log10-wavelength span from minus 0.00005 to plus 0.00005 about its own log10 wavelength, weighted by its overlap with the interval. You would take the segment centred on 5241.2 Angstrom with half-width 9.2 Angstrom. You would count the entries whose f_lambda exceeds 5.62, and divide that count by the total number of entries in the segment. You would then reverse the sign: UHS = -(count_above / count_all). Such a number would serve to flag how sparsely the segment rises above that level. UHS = -0.60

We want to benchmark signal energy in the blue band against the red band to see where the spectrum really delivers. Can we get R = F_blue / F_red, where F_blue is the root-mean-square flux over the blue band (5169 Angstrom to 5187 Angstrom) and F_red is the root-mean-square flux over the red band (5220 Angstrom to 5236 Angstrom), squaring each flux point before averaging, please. 0.85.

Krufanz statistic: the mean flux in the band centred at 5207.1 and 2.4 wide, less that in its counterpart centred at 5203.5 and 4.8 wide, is -0.5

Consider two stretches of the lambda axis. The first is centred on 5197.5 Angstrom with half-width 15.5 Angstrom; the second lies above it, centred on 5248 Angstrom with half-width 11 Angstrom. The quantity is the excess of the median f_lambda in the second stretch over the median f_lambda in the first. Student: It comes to 0.40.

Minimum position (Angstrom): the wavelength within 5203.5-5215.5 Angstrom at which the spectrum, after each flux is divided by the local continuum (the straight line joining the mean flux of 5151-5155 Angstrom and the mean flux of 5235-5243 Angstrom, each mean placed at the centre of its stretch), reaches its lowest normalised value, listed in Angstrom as 5207.69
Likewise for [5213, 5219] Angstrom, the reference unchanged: 5217.29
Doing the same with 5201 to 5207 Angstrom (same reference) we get 5206.49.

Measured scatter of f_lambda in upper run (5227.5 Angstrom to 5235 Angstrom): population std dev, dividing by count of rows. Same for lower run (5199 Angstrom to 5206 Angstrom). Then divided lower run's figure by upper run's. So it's 1.7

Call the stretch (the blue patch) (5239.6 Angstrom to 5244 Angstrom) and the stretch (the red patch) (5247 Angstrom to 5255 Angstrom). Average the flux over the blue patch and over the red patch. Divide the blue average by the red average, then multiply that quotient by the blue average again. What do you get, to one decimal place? 6.1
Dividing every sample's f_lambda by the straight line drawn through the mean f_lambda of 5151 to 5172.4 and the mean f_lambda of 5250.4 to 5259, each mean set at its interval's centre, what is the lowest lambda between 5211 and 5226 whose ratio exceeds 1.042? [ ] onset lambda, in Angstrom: 5211.28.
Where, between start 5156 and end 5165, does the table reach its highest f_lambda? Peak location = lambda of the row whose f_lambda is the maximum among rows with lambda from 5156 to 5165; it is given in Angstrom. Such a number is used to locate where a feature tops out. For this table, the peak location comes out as 5158.75 Angstrom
